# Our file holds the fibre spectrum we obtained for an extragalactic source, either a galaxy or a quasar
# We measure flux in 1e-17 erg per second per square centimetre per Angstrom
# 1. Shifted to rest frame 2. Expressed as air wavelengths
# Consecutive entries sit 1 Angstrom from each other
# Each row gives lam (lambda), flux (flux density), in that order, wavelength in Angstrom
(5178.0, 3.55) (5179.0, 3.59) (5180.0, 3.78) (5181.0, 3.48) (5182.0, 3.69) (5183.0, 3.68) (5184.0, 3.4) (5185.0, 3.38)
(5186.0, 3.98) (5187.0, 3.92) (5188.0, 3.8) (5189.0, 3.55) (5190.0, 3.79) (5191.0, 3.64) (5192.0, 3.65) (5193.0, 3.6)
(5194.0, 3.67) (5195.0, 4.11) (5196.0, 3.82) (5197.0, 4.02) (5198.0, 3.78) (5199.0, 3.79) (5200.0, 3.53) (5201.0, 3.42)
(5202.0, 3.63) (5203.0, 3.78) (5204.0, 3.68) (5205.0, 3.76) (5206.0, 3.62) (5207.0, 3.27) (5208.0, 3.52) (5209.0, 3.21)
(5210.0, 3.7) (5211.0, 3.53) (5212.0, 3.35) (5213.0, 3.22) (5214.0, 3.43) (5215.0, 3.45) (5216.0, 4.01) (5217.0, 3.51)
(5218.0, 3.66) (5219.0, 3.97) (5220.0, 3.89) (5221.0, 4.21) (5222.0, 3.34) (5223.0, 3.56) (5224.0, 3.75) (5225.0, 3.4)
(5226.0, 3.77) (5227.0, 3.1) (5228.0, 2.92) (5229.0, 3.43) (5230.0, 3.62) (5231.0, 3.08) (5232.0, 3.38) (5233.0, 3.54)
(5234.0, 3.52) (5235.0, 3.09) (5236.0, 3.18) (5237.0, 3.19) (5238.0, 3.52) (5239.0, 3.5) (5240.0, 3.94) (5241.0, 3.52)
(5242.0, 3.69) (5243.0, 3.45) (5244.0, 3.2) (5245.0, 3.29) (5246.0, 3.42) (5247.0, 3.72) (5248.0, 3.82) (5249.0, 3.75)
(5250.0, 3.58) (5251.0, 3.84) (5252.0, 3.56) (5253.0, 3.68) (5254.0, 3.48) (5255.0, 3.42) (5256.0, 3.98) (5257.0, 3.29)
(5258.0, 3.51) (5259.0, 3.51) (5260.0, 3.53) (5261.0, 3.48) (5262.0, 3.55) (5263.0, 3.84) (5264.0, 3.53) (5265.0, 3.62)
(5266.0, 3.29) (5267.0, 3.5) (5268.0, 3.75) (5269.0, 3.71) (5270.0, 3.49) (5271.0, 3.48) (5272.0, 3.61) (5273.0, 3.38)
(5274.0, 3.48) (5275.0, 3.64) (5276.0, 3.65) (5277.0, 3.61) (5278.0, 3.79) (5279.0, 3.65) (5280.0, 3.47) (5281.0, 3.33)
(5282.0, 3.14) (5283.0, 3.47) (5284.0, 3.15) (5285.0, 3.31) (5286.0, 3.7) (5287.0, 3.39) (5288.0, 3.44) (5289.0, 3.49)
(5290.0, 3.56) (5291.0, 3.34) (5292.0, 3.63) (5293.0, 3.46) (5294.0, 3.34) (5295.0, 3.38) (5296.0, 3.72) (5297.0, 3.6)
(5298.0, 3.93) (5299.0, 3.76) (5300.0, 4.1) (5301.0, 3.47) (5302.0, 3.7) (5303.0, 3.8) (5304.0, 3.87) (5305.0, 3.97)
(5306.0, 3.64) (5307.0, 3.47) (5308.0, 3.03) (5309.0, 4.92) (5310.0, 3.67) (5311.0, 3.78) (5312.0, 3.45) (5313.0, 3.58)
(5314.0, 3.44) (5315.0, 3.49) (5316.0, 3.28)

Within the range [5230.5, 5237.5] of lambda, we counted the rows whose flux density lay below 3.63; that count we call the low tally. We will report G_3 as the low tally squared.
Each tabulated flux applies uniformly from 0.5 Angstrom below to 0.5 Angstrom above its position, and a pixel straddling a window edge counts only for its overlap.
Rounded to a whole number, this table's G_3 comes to 49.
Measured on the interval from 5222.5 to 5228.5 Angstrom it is 16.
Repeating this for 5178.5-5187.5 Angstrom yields 16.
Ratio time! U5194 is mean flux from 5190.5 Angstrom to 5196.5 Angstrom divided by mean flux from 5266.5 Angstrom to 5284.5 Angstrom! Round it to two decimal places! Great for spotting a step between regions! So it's 1.07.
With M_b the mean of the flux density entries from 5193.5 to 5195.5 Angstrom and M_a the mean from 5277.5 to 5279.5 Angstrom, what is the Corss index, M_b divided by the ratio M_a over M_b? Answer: 4.1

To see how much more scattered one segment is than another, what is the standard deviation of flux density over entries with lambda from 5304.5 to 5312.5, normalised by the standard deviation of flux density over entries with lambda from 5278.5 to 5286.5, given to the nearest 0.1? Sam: 2.6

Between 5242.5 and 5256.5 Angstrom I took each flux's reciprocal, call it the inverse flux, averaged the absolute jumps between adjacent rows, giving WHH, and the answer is 0.0155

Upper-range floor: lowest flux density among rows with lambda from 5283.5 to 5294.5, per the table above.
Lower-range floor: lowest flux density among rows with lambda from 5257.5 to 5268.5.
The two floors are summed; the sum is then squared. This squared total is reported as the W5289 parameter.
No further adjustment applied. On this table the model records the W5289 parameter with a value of 41.5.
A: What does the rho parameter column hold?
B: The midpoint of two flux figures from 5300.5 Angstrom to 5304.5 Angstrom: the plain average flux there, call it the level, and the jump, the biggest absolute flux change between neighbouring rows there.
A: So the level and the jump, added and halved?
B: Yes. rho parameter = 1.97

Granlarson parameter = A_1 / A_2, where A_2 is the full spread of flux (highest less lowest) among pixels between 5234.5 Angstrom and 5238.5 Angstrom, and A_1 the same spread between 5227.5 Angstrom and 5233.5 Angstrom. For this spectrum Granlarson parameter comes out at 1.6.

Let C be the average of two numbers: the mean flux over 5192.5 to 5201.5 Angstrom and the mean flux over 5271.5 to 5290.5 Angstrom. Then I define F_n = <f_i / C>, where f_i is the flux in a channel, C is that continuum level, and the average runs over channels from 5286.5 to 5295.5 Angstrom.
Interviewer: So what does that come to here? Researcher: 0.95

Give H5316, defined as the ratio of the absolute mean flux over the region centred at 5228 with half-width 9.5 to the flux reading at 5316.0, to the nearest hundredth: 1.06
